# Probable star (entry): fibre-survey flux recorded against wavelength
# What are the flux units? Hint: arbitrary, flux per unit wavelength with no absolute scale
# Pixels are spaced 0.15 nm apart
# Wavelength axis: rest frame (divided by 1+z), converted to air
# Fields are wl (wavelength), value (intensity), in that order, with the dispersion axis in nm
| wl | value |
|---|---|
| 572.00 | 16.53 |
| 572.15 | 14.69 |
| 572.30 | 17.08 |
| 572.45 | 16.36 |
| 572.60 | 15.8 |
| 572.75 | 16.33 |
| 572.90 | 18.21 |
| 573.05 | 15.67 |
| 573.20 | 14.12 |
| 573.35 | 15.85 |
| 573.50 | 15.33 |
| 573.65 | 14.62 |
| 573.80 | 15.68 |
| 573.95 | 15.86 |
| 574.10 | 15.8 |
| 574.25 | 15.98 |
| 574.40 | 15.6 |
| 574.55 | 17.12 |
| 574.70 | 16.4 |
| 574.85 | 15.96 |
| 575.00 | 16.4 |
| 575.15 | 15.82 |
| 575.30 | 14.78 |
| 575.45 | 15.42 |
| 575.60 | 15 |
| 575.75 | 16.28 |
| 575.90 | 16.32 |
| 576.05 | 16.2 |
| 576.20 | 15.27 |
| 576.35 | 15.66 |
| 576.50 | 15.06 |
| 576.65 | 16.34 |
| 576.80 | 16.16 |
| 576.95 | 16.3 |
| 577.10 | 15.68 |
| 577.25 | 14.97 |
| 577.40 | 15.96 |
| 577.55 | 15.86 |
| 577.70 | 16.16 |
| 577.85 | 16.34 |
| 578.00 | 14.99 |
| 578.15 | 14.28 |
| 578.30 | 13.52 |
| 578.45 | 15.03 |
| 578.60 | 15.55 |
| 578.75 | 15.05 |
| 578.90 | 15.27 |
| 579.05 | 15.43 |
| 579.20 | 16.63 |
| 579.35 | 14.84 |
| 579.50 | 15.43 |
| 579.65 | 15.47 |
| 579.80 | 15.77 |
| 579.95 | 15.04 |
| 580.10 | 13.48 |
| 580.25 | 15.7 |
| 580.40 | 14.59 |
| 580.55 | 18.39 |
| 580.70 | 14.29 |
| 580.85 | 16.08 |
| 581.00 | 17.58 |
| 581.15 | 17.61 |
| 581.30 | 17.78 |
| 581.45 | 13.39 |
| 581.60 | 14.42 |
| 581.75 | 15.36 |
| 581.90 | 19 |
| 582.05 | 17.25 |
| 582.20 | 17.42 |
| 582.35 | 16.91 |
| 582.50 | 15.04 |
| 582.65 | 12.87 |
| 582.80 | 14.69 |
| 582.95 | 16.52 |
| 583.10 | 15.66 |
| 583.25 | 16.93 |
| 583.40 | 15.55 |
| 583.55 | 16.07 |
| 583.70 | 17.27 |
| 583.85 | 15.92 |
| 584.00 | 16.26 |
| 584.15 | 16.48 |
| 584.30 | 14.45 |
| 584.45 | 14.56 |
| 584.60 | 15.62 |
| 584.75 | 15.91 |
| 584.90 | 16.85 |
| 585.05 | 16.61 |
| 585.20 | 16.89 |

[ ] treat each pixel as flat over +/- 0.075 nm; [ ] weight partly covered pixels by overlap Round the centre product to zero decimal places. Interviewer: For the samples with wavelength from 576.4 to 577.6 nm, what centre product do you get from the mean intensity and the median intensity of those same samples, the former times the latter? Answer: 251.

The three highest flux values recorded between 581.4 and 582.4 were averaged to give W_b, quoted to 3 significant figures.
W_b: 17.9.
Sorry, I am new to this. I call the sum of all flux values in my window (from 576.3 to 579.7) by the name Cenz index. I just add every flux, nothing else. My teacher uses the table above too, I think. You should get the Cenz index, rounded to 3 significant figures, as 356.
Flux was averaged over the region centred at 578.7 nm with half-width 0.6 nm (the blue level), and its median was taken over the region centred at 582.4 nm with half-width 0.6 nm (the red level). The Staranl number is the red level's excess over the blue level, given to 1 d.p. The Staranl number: 1.6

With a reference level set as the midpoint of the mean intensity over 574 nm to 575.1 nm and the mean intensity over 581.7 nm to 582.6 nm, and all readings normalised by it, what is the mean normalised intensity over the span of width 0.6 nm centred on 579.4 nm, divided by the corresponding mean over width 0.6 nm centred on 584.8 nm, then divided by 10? 0.096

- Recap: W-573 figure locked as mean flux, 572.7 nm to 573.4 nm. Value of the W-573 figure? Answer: 16.0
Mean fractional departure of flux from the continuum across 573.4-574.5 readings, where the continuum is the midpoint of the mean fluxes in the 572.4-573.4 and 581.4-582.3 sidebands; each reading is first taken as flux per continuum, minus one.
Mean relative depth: -0.034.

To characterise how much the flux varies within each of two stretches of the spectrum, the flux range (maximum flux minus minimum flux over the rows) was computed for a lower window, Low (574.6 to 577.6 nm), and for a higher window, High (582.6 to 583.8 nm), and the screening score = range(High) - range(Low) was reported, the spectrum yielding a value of 2.8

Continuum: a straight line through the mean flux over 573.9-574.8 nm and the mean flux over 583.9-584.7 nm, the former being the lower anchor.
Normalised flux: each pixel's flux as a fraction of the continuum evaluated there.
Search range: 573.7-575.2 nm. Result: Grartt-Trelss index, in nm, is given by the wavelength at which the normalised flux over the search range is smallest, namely 574.40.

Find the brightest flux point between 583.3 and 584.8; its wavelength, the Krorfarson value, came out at 583.70 nm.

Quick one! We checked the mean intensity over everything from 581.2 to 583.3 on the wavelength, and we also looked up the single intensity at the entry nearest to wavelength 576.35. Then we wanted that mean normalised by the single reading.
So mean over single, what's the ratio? 1.02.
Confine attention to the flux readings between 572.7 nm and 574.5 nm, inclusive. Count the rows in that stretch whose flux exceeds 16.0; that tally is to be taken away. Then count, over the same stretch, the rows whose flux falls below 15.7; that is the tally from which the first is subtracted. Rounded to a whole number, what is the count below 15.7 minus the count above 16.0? 4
